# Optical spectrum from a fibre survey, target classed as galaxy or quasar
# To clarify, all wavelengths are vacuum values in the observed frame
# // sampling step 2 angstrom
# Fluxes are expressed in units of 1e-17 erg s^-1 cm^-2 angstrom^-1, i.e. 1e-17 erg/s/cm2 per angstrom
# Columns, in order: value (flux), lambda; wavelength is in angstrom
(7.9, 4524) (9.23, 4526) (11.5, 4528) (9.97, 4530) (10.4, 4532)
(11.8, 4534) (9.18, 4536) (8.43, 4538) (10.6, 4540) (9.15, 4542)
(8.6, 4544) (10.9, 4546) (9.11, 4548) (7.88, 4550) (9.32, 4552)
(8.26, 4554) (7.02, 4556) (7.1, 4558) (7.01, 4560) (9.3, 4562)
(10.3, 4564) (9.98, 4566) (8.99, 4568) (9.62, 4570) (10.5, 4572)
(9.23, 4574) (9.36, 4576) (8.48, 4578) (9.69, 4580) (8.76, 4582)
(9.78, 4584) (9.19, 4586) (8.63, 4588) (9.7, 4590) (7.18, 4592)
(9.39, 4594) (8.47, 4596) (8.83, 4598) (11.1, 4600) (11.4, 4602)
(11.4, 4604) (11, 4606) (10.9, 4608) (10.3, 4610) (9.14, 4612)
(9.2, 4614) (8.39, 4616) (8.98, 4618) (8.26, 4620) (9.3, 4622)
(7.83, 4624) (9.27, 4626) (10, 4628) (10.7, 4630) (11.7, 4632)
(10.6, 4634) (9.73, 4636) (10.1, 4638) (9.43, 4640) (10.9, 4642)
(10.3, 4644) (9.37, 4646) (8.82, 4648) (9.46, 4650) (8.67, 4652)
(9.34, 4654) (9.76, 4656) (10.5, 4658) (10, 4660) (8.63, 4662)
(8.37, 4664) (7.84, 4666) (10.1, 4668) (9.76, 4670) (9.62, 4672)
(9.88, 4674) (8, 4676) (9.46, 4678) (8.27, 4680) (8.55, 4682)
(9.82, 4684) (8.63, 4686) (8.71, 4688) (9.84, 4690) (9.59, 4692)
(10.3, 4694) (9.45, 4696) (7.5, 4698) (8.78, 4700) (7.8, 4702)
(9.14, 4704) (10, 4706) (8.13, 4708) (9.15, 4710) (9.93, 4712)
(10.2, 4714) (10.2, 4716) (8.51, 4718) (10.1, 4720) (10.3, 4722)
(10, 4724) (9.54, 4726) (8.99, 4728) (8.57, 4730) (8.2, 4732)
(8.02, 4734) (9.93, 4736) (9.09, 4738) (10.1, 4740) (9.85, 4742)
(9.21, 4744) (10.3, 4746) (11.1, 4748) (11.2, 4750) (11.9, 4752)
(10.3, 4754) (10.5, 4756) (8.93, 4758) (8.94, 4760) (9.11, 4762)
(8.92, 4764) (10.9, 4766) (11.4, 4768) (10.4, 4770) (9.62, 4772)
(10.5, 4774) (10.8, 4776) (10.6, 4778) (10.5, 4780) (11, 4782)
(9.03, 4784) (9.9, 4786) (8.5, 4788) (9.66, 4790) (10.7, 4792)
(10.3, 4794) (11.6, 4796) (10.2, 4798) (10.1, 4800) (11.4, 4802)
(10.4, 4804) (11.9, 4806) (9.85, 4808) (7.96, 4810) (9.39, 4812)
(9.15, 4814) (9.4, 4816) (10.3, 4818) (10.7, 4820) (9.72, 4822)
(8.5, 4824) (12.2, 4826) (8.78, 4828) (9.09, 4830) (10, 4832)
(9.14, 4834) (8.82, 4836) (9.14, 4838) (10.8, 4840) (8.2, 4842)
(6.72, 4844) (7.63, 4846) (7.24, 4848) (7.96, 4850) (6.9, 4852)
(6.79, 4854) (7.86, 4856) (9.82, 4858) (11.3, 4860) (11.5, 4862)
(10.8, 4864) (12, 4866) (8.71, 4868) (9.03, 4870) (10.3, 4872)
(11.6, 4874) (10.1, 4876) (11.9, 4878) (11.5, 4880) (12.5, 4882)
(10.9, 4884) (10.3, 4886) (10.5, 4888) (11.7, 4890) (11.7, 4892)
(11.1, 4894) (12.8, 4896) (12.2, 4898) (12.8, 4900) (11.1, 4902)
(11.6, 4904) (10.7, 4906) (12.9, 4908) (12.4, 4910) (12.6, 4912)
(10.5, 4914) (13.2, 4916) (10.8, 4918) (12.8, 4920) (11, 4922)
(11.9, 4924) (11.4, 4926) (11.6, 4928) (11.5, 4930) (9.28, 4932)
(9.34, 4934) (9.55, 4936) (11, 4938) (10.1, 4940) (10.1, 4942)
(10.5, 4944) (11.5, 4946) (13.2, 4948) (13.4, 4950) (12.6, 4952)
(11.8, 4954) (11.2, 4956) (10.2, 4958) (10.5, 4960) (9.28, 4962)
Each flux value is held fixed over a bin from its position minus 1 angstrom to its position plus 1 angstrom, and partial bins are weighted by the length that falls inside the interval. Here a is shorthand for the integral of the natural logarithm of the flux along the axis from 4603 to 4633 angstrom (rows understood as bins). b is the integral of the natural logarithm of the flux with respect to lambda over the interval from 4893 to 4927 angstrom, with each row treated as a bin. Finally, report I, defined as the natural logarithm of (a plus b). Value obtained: 5.0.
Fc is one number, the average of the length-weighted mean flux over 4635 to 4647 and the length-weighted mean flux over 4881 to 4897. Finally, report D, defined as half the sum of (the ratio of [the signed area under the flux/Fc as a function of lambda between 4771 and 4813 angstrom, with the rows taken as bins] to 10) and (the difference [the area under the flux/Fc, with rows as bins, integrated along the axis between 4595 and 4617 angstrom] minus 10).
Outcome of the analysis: 7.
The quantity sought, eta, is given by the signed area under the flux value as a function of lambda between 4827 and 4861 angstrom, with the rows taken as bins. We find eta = 292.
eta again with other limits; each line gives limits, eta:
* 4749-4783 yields 351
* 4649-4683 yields 312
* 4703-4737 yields 318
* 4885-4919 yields 398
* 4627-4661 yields 339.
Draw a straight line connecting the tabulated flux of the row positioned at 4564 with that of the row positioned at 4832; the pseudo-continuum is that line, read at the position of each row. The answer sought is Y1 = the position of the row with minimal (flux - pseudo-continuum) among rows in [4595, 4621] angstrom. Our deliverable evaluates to 4620 angstrom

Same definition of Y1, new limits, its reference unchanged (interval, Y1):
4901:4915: 4914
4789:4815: 4810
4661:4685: 4666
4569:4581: 4578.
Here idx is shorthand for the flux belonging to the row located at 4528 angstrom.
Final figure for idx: 11.5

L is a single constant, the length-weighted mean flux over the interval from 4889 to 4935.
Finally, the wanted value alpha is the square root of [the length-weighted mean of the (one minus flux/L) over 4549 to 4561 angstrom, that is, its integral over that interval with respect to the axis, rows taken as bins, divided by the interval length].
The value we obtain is 0.575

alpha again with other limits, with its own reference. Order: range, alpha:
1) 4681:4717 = 0.455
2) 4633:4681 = 0.430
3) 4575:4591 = 0.455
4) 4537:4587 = 0.468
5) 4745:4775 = 0.339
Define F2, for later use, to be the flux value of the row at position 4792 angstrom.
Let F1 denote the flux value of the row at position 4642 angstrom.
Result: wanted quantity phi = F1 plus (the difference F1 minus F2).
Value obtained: 11.1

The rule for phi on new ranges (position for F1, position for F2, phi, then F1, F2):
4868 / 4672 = 7.8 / 8.71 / 9.62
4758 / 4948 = 4.7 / 8.93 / 13.2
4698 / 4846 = 7.4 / 7.5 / 7.63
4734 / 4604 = 4.6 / 8.02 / 11.4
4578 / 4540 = 6.4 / 8.48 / 10.6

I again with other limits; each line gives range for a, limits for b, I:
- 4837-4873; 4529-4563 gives 5.0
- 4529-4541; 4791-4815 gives 4.4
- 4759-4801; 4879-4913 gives 5.2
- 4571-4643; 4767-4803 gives 5.5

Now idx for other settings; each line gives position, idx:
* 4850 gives 7.96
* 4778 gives 10.6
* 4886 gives 10.3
